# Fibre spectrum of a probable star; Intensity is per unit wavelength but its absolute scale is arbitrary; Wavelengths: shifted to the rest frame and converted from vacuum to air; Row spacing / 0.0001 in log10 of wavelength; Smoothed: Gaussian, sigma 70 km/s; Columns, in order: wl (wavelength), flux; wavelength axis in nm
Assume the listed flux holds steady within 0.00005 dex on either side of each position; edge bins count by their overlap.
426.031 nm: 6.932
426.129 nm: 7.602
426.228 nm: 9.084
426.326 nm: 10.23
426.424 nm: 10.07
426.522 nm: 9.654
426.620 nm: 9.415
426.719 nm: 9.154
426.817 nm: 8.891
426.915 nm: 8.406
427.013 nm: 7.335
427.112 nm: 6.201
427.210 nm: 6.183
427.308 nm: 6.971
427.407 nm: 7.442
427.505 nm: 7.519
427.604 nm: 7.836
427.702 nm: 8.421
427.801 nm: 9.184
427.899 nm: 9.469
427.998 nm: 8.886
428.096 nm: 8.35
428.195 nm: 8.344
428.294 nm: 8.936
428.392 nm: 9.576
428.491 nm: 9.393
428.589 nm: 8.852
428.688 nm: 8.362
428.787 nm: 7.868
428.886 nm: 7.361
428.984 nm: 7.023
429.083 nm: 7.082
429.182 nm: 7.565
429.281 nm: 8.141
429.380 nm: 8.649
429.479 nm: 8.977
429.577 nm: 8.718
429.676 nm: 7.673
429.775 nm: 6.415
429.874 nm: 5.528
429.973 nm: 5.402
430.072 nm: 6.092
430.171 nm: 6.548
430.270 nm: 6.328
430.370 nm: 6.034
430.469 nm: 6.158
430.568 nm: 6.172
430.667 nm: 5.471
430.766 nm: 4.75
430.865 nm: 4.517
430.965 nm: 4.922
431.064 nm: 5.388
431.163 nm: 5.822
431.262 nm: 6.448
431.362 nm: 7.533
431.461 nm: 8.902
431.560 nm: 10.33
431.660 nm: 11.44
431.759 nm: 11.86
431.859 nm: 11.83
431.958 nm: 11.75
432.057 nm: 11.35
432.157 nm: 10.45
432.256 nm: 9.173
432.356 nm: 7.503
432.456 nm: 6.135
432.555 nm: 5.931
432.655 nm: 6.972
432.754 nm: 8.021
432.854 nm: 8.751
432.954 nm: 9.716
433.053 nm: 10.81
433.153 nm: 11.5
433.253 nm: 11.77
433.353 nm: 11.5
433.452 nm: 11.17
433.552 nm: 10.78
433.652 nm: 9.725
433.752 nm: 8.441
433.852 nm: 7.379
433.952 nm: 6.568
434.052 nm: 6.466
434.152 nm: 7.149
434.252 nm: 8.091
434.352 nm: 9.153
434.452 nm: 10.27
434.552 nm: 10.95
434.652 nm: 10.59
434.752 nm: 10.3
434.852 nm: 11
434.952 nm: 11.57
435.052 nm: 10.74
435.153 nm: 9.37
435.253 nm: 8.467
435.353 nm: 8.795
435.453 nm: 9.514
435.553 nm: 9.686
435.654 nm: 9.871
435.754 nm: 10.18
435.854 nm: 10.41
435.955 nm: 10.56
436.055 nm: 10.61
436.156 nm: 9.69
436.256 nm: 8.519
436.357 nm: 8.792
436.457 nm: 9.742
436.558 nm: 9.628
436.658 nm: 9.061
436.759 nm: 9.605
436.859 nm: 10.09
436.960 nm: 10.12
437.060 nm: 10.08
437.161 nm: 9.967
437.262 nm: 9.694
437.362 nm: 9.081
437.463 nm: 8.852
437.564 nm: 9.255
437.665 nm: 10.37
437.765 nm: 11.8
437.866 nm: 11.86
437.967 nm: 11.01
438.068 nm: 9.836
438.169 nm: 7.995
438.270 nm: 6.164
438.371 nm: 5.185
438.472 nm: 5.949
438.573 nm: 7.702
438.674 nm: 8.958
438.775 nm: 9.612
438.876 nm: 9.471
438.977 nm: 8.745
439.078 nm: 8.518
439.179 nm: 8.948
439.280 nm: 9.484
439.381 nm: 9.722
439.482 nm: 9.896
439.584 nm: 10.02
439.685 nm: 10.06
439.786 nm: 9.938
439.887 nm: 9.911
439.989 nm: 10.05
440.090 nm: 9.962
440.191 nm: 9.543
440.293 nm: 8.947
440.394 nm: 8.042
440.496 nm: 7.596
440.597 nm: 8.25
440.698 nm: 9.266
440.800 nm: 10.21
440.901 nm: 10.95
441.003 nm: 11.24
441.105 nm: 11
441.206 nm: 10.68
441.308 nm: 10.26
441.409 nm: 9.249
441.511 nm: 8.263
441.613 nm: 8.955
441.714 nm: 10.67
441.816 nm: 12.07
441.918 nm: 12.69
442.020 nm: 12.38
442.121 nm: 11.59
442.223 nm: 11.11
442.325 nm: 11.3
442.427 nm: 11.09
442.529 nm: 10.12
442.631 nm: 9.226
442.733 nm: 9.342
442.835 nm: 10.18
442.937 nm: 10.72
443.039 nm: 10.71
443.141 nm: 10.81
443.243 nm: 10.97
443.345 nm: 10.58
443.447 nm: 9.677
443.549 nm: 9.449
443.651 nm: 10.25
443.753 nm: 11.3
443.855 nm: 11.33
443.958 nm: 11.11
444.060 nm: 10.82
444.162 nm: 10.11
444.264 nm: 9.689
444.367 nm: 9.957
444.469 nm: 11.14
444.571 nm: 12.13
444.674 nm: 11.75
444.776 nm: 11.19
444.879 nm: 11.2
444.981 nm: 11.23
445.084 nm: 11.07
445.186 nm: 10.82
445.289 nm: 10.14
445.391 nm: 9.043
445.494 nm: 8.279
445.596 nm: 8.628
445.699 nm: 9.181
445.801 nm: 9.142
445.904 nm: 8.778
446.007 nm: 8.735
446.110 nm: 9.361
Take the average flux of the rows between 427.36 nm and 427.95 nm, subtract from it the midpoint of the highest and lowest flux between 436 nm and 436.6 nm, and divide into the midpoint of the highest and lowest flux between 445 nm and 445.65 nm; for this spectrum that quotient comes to -8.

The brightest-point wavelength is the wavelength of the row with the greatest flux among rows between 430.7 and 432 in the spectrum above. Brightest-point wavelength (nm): 431.759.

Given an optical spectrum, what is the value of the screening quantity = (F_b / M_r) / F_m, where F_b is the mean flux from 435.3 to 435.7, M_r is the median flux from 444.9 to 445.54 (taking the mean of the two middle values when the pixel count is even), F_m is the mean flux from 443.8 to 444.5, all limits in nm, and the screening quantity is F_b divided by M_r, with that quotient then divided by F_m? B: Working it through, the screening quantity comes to 0.09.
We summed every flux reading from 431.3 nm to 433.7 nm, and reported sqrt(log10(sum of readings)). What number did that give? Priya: 1.540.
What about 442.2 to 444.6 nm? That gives 1.550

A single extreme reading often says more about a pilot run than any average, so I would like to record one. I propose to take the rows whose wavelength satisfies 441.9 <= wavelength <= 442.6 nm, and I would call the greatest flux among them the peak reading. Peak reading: 12.69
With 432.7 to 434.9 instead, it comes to 11.77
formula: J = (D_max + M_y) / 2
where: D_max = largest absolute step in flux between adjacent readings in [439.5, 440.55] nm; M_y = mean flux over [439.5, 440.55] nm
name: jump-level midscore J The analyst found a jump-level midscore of 5.16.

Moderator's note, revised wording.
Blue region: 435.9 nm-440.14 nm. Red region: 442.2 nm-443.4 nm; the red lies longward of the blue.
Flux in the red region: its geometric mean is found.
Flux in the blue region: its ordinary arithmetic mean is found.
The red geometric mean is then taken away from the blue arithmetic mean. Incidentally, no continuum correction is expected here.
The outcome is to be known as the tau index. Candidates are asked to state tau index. -1.1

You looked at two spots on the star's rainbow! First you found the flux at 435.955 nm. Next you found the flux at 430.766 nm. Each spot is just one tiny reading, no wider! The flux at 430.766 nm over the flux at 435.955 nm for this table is 0.45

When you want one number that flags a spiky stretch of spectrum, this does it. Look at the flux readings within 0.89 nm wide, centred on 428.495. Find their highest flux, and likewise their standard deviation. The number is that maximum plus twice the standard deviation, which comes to 11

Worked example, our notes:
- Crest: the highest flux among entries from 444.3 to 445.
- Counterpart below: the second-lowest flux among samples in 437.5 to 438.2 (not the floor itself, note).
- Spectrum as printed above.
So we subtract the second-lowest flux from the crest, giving 2.9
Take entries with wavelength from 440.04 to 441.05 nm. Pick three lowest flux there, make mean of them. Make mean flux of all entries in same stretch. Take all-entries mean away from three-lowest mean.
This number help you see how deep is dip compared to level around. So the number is -1.4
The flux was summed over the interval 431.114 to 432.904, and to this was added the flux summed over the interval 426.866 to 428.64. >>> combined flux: 308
